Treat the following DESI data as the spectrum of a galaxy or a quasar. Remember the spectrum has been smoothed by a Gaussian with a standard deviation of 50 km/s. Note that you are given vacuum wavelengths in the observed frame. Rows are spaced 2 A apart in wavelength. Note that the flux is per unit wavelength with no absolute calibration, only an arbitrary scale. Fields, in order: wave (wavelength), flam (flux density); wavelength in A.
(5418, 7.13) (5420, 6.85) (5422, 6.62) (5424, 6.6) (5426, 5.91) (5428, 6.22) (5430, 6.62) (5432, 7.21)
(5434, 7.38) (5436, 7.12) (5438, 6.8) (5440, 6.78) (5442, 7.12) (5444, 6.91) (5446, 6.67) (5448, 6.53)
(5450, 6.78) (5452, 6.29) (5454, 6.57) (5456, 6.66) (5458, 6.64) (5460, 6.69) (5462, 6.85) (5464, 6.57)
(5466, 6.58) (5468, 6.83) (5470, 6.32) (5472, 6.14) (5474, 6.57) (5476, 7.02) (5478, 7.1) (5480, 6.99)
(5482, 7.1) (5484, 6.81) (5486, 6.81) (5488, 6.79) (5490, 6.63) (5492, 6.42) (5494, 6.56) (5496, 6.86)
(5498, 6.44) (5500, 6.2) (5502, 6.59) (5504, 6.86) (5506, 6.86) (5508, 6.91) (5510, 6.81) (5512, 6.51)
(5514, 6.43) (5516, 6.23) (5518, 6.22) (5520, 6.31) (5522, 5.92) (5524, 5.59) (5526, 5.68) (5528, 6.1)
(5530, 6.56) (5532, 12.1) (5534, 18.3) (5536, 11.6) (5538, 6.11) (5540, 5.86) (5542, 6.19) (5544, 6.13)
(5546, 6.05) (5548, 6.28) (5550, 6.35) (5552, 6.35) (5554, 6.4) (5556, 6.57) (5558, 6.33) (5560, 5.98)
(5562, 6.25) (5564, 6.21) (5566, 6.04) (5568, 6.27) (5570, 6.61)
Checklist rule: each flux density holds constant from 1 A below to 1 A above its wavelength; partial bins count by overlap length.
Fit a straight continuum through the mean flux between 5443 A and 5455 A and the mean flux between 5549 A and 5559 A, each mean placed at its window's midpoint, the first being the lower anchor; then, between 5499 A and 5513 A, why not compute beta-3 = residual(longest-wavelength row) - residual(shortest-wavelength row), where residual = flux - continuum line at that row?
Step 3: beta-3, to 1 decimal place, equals 0.3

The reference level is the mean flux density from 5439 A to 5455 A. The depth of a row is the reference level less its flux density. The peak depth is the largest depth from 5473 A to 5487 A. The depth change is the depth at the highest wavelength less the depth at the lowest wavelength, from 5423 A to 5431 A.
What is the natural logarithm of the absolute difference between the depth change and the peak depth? -1.9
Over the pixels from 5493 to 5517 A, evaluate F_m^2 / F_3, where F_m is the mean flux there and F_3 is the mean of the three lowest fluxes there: 6.94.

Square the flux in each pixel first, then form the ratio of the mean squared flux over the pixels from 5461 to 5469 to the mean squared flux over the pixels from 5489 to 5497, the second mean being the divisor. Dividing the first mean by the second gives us 1.03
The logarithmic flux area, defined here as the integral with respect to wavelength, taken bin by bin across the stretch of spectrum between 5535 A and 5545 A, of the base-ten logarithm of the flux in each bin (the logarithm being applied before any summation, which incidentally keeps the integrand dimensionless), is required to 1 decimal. 8.4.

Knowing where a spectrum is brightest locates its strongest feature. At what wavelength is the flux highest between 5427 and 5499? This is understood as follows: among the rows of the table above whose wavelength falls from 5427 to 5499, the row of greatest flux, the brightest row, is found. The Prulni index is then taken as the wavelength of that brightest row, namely 5434 A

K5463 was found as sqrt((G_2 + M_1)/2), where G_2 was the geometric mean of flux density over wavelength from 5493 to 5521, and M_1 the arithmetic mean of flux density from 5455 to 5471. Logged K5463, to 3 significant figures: 2.57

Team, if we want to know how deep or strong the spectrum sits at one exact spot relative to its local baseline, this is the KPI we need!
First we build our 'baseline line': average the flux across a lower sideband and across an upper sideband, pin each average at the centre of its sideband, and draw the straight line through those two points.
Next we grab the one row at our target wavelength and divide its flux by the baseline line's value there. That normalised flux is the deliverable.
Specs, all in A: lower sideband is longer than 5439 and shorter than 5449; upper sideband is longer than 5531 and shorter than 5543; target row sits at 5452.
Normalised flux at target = 0.89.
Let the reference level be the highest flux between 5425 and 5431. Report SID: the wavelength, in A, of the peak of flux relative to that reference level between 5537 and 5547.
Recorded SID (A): 5542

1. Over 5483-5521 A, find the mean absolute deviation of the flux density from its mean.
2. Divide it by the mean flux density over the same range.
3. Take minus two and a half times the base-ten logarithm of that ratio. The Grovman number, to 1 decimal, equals 3.7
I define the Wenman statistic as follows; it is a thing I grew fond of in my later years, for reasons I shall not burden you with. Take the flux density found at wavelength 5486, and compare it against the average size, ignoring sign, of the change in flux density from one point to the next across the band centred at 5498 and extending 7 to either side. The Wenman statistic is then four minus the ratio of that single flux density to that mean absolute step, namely -19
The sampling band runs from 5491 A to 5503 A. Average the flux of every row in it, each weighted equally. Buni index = 6.51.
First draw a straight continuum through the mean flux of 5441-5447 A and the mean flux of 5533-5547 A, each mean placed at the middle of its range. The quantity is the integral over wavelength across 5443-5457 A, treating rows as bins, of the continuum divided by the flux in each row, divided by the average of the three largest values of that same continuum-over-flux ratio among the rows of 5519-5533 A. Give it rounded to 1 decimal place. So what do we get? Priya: 10.2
